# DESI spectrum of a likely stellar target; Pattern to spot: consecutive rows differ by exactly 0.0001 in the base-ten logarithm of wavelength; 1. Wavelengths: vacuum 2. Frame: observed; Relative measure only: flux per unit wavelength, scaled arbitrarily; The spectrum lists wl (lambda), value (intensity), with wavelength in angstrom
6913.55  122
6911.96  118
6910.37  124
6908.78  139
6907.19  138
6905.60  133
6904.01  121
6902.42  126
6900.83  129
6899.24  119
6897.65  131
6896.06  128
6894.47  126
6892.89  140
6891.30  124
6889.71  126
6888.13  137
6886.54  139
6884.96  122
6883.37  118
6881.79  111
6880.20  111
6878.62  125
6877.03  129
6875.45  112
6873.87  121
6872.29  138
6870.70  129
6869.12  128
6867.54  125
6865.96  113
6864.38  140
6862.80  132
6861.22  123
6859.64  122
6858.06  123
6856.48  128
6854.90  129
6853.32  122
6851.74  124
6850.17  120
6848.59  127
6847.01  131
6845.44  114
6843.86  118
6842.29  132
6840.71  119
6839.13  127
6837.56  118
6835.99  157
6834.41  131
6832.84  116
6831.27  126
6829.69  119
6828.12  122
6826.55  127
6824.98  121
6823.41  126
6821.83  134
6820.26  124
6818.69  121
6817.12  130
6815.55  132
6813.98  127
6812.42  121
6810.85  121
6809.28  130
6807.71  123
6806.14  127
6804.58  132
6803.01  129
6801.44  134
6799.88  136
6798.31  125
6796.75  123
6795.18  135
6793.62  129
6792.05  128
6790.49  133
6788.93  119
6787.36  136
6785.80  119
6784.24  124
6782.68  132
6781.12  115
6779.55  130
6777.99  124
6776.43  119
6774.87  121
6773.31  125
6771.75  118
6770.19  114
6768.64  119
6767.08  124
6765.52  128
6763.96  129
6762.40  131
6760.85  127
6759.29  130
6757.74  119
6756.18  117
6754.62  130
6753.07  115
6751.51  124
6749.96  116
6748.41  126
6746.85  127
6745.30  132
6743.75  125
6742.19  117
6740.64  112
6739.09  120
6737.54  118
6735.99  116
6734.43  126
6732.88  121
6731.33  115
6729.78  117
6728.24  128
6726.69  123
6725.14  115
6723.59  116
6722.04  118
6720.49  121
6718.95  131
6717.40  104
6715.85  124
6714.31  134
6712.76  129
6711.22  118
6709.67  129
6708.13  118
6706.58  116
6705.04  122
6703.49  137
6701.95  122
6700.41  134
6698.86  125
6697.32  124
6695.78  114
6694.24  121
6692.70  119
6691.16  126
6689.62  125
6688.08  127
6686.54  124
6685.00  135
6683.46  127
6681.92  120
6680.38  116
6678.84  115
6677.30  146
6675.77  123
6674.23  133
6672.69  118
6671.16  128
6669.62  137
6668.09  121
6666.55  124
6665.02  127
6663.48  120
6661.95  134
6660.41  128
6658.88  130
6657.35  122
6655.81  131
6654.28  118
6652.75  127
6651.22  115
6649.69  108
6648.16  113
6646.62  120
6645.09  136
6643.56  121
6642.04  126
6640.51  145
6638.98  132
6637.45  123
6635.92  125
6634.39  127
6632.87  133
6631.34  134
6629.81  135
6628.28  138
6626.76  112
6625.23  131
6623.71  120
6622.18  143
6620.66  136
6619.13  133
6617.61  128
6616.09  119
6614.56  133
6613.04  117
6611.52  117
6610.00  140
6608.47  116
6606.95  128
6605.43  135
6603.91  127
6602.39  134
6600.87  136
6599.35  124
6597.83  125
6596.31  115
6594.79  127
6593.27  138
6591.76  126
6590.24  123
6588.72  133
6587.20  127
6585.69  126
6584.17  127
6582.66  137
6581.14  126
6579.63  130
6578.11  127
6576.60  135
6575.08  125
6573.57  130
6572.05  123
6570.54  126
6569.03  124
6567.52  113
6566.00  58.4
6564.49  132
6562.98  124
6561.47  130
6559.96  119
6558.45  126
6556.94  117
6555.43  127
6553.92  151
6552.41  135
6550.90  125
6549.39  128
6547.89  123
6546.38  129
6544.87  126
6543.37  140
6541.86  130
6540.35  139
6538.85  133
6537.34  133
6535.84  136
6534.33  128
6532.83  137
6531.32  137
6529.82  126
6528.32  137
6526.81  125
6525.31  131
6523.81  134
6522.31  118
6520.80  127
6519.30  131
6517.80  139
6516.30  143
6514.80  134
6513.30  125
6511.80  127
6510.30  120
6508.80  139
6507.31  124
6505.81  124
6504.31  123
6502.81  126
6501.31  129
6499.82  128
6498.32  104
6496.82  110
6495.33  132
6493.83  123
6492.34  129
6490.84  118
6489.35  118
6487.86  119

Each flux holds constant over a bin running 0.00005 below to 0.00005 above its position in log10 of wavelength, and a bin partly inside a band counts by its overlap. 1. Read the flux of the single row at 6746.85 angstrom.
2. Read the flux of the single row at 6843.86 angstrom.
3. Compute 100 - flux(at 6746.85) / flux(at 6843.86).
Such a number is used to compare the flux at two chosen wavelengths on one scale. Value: 98.9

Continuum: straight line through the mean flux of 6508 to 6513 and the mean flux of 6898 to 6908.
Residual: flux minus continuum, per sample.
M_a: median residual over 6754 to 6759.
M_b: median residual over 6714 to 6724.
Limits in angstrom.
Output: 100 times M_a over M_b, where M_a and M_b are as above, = 127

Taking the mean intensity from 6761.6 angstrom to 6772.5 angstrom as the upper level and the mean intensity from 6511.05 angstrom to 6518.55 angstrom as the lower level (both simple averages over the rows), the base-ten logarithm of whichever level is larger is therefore 2.13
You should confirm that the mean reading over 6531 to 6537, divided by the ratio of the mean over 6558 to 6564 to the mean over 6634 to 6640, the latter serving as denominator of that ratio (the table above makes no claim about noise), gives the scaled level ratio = 137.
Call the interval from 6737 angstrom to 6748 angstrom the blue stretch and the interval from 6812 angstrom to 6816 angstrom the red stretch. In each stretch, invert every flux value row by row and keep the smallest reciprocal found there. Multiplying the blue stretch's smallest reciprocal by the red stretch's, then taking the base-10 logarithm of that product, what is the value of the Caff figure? -4.24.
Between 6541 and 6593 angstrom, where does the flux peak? 6553.92 angstrom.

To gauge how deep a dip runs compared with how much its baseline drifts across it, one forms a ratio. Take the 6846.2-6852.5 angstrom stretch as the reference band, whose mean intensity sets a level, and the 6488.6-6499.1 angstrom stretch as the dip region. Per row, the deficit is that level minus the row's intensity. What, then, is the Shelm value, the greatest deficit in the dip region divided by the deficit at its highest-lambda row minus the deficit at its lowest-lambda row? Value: 1.5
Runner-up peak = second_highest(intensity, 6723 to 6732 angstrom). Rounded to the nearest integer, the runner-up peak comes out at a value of 123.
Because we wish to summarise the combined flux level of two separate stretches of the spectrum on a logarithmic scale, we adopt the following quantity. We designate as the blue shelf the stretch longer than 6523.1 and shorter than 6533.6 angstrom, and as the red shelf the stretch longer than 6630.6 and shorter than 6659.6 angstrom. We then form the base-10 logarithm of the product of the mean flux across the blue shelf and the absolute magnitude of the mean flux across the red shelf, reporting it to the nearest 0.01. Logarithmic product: 4.22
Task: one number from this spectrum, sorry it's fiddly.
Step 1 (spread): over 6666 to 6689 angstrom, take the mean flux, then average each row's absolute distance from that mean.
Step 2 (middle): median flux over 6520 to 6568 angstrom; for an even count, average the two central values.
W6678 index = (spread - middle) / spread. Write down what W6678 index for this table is -18.6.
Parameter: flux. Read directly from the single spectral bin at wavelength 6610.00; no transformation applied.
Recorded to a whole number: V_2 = 140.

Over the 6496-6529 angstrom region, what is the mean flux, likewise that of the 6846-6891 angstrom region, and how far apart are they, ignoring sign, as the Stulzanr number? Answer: 2.0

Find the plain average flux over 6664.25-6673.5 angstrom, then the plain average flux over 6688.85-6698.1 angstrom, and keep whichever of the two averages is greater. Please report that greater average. 126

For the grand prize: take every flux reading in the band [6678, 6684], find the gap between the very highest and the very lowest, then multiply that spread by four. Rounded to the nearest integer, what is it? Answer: 48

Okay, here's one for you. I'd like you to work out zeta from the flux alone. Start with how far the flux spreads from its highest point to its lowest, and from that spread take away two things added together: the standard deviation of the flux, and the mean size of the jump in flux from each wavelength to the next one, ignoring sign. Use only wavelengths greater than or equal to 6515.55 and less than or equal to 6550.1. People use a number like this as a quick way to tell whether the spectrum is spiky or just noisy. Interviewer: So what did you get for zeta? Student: 12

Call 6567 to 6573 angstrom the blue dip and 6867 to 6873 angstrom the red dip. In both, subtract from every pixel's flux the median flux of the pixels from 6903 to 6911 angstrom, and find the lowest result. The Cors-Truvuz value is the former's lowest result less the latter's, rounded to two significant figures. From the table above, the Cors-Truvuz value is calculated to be -12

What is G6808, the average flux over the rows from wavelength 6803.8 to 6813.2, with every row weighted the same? 126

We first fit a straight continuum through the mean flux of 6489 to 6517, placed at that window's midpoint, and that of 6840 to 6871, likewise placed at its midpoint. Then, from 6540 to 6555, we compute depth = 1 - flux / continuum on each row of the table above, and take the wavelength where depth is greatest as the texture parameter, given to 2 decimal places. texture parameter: 6547.89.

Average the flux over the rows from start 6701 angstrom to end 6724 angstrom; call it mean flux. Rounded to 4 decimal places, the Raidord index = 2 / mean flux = 0.0163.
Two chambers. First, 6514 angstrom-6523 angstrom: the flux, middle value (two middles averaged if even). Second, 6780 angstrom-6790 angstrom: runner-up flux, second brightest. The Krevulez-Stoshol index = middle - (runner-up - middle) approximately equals 133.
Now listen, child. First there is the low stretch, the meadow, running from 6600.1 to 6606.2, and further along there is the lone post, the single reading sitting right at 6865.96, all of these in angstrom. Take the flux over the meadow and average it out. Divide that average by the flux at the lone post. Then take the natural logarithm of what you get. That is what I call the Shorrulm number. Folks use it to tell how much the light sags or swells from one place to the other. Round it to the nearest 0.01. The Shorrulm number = 0.16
